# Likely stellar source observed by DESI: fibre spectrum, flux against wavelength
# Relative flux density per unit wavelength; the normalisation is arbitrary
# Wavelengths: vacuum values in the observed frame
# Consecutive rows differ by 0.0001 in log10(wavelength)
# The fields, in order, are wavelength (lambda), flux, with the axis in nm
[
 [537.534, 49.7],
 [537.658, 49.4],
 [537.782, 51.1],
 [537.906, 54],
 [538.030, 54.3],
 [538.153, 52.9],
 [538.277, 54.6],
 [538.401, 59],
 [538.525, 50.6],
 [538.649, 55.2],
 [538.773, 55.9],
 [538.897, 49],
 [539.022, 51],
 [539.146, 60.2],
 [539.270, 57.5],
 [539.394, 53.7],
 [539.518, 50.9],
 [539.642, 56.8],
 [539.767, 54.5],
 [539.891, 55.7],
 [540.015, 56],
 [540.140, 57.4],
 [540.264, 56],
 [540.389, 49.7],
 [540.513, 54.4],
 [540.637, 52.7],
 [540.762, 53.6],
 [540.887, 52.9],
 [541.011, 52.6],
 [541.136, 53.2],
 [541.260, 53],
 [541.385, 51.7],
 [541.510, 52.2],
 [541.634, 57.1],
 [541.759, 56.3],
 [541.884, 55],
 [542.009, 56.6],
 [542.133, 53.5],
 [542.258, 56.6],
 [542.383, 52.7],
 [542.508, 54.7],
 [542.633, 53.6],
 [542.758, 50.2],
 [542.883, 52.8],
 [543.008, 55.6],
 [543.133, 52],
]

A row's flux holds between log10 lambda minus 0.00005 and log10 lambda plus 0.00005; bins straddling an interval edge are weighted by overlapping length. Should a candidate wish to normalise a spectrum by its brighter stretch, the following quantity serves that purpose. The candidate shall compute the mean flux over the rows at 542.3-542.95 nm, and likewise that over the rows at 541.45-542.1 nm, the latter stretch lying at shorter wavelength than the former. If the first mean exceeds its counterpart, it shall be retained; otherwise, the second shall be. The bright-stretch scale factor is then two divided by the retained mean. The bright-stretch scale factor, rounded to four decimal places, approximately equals 0.0361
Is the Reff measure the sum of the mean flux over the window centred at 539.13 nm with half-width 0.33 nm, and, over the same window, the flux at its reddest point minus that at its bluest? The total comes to 59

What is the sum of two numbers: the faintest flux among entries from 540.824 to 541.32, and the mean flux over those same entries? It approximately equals 106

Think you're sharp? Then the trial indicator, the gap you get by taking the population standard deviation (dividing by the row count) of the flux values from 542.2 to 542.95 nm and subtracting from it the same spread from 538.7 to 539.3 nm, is -2.18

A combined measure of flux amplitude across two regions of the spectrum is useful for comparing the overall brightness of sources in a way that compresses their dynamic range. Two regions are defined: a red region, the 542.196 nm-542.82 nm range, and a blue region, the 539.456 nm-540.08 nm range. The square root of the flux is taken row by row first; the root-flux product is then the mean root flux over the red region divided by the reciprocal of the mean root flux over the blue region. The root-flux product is 54.1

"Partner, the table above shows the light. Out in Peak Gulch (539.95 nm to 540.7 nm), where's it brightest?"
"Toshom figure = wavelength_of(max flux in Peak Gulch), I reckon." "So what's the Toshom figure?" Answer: 540.140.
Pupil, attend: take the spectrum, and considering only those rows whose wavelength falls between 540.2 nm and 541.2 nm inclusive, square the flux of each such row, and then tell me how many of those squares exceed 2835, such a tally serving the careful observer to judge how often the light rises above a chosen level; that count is 3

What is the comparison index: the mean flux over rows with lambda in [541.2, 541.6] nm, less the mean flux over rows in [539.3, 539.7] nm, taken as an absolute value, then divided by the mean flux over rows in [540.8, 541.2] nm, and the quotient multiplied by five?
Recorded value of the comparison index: 0.14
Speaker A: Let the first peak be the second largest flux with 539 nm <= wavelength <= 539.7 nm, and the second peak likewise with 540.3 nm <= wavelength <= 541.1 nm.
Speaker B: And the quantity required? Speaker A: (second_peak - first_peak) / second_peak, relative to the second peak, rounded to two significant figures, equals -0.073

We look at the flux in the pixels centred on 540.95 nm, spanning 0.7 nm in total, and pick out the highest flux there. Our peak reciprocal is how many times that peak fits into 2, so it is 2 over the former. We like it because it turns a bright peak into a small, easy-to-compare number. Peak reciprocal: 0.0373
